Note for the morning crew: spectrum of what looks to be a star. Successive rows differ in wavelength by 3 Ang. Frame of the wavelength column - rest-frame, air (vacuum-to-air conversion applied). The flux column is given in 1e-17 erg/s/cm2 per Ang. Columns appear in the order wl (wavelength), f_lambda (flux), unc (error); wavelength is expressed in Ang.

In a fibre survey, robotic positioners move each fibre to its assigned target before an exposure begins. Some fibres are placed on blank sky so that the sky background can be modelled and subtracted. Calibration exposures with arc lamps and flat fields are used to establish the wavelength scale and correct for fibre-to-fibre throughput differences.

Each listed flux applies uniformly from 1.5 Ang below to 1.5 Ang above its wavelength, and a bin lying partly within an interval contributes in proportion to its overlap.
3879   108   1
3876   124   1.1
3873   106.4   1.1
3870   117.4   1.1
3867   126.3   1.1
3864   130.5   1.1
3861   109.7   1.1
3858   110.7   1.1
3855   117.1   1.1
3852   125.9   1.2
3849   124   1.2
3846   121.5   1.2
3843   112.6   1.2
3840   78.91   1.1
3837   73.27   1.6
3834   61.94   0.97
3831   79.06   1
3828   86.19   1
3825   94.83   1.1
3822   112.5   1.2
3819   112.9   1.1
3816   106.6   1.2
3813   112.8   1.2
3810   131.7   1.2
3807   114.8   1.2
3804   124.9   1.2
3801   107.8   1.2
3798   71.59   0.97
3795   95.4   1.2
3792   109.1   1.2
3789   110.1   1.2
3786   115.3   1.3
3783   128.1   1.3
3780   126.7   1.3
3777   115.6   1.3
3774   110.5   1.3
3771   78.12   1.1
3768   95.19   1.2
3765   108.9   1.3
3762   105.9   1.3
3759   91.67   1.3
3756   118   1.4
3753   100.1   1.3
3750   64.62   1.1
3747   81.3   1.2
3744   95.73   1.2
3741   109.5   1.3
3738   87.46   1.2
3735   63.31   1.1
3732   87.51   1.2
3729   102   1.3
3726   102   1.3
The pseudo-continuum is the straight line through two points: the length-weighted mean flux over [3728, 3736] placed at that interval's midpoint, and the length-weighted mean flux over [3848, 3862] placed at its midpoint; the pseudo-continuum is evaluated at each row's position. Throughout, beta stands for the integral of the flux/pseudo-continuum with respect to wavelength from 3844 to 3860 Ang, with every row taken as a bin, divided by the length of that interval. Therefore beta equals 1.023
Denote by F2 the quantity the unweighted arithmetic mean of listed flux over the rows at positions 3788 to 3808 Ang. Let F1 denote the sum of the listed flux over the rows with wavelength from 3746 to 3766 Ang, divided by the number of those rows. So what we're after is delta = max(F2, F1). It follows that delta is 105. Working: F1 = 96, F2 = 105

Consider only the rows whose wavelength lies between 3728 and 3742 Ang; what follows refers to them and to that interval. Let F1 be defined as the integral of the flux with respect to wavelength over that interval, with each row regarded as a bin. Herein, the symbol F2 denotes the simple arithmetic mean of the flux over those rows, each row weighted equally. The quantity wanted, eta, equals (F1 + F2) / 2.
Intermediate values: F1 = 1244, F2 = 90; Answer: 667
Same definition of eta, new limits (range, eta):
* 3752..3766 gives 787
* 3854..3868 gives 890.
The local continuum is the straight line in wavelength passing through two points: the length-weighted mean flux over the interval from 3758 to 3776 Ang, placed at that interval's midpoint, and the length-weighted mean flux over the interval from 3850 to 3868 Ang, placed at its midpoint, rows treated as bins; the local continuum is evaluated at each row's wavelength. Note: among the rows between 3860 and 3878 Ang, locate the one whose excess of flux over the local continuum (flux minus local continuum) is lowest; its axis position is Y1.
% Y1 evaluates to 3873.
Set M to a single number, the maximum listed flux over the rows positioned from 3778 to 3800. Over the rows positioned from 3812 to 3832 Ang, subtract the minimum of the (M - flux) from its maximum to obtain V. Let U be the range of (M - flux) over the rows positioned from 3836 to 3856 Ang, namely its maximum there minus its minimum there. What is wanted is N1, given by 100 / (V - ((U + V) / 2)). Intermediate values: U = 53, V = 34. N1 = -11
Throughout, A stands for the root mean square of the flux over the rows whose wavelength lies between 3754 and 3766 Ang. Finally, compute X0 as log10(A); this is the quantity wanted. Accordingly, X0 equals 2.03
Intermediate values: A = 107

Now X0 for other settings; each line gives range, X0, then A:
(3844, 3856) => 2.09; 122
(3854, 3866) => 2.07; 117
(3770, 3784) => 2.05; 113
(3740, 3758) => 1.98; 97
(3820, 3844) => 1.95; 89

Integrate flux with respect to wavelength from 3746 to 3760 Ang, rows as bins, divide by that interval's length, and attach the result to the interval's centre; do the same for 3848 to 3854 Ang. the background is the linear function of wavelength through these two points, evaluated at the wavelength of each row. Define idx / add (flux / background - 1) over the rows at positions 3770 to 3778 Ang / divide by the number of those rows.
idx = 0.03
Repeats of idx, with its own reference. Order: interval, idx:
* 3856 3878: -0.09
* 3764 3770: 0.06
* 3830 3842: -0.38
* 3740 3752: -0.01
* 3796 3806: -0.06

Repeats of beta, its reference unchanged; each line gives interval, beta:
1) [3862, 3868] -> 1.057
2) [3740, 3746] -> 1.147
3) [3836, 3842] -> 0.701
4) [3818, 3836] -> 0.822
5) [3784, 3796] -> 1.089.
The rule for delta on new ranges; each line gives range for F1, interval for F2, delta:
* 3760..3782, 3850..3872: 120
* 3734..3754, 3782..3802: 105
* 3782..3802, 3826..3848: 105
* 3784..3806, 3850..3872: 120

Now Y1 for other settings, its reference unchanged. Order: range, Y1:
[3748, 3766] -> 3750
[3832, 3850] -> 3834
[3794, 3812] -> 3798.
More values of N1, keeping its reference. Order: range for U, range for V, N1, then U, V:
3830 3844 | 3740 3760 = 74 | 51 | 53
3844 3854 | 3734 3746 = 5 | 4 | 46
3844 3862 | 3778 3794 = 71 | 16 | 19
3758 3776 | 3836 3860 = 10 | 32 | 53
